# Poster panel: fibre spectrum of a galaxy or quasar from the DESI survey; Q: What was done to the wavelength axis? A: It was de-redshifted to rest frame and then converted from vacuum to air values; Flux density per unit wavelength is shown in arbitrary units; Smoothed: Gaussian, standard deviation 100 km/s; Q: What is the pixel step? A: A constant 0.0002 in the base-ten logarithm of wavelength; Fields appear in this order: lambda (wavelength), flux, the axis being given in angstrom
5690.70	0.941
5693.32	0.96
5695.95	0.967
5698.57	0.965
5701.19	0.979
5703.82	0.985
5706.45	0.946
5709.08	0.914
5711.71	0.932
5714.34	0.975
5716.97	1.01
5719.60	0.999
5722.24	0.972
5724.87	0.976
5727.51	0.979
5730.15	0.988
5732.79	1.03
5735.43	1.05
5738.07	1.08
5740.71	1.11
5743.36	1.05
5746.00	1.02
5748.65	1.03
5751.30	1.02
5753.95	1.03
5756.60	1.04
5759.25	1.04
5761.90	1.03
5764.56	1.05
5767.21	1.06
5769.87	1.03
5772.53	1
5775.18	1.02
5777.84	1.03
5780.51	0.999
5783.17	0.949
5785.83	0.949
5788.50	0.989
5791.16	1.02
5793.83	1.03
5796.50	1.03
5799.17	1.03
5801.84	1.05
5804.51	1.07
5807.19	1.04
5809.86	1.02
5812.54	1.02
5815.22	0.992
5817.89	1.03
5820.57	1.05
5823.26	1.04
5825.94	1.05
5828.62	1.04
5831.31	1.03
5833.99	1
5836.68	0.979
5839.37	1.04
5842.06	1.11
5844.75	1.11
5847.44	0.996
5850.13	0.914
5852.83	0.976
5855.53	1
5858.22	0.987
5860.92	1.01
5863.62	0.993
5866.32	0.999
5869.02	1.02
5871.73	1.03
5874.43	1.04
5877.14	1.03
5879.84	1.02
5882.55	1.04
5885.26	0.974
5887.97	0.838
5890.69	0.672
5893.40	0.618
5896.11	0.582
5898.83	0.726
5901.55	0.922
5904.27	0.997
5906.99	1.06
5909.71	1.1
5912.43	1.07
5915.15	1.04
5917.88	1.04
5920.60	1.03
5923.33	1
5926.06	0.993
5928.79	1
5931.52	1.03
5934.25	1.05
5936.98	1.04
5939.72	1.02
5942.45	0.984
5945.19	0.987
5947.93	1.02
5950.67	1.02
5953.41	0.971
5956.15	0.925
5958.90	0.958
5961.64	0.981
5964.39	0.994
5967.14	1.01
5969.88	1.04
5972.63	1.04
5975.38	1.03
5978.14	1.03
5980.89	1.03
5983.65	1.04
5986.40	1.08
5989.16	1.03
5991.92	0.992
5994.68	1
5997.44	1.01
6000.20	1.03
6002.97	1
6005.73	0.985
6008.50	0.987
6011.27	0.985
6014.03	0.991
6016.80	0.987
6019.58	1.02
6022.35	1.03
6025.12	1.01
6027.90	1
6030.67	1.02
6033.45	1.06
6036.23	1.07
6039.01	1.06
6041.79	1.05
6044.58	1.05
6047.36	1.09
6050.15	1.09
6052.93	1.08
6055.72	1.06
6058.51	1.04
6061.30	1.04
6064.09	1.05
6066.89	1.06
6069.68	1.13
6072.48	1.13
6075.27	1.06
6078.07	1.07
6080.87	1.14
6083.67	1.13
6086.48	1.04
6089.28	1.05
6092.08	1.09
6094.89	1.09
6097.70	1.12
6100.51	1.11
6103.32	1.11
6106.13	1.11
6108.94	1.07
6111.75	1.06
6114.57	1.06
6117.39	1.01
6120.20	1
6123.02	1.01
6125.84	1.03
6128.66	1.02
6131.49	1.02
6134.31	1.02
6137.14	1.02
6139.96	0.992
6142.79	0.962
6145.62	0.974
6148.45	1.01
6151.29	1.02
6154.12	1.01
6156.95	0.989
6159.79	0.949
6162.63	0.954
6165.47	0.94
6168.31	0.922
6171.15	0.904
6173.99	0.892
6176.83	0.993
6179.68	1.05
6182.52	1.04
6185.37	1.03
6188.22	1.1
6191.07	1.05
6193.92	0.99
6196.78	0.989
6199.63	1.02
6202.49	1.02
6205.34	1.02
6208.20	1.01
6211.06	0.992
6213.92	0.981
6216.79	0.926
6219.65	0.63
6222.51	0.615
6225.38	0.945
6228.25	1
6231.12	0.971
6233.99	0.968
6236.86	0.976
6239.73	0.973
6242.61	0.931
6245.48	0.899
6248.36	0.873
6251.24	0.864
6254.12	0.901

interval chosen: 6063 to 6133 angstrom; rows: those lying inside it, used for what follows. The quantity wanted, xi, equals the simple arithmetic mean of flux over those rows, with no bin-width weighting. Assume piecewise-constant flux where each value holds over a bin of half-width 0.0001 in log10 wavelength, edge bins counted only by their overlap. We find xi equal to 1.07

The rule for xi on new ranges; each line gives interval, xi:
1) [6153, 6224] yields 0.96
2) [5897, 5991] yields 1.01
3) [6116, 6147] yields 1.01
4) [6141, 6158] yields 0.99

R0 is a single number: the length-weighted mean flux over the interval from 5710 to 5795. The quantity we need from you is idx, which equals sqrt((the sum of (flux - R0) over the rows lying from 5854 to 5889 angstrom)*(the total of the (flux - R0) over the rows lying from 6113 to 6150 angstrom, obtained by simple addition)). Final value 0.1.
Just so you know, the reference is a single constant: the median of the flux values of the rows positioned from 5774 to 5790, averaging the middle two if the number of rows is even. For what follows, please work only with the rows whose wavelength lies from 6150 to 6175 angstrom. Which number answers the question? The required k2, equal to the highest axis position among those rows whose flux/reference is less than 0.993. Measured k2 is 6173.99 angstrom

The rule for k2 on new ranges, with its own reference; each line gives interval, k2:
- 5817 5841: 5836.68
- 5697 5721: 5714.34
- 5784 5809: 5785.83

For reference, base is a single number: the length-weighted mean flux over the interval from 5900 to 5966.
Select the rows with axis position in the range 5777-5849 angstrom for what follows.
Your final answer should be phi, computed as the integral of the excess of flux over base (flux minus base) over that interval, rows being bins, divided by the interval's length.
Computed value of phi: 0.02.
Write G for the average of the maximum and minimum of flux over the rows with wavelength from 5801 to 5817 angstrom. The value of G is 1.03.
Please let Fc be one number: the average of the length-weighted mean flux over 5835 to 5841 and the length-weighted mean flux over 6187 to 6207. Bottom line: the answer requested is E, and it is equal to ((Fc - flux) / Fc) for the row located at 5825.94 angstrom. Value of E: -0.03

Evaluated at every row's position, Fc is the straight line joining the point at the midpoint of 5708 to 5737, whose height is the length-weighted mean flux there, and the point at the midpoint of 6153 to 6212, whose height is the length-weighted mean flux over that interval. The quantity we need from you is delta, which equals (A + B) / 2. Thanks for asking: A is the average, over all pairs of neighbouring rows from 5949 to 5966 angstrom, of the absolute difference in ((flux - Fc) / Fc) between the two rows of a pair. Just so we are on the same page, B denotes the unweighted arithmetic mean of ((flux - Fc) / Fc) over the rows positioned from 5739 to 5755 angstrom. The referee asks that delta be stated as 0.05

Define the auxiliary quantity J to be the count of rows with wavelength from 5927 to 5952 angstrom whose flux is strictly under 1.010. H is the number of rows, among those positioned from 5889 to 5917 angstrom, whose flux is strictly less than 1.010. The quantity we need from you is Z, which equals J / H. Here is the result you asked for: 0.50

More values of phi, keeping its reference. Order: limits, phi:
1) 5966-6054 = 0.02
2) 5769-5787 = -0.01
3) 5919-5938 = 0.01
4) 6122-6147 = 0.00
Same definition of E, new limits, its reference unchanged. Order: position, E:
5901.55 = 0.10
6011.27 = 0.03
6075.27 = -0.04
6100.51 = -0.09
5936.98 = -0.02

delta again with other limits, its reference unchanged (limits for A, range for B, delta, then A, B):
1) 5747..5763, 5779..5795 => 0.01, 0.008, 0.003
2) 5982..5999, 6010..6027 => 0.02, 0.029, 0.013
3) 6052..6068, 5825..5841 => 0.02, 0.012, 0.036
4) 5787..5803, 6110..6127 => 0.02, 0.012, 0.036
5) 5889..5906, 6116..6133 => 0.06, 0.102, 0.023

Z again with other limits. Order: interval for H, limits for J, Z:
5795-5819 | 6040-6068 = 0.00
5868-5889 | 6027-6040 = 0.50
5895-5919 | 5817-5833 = 0.00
